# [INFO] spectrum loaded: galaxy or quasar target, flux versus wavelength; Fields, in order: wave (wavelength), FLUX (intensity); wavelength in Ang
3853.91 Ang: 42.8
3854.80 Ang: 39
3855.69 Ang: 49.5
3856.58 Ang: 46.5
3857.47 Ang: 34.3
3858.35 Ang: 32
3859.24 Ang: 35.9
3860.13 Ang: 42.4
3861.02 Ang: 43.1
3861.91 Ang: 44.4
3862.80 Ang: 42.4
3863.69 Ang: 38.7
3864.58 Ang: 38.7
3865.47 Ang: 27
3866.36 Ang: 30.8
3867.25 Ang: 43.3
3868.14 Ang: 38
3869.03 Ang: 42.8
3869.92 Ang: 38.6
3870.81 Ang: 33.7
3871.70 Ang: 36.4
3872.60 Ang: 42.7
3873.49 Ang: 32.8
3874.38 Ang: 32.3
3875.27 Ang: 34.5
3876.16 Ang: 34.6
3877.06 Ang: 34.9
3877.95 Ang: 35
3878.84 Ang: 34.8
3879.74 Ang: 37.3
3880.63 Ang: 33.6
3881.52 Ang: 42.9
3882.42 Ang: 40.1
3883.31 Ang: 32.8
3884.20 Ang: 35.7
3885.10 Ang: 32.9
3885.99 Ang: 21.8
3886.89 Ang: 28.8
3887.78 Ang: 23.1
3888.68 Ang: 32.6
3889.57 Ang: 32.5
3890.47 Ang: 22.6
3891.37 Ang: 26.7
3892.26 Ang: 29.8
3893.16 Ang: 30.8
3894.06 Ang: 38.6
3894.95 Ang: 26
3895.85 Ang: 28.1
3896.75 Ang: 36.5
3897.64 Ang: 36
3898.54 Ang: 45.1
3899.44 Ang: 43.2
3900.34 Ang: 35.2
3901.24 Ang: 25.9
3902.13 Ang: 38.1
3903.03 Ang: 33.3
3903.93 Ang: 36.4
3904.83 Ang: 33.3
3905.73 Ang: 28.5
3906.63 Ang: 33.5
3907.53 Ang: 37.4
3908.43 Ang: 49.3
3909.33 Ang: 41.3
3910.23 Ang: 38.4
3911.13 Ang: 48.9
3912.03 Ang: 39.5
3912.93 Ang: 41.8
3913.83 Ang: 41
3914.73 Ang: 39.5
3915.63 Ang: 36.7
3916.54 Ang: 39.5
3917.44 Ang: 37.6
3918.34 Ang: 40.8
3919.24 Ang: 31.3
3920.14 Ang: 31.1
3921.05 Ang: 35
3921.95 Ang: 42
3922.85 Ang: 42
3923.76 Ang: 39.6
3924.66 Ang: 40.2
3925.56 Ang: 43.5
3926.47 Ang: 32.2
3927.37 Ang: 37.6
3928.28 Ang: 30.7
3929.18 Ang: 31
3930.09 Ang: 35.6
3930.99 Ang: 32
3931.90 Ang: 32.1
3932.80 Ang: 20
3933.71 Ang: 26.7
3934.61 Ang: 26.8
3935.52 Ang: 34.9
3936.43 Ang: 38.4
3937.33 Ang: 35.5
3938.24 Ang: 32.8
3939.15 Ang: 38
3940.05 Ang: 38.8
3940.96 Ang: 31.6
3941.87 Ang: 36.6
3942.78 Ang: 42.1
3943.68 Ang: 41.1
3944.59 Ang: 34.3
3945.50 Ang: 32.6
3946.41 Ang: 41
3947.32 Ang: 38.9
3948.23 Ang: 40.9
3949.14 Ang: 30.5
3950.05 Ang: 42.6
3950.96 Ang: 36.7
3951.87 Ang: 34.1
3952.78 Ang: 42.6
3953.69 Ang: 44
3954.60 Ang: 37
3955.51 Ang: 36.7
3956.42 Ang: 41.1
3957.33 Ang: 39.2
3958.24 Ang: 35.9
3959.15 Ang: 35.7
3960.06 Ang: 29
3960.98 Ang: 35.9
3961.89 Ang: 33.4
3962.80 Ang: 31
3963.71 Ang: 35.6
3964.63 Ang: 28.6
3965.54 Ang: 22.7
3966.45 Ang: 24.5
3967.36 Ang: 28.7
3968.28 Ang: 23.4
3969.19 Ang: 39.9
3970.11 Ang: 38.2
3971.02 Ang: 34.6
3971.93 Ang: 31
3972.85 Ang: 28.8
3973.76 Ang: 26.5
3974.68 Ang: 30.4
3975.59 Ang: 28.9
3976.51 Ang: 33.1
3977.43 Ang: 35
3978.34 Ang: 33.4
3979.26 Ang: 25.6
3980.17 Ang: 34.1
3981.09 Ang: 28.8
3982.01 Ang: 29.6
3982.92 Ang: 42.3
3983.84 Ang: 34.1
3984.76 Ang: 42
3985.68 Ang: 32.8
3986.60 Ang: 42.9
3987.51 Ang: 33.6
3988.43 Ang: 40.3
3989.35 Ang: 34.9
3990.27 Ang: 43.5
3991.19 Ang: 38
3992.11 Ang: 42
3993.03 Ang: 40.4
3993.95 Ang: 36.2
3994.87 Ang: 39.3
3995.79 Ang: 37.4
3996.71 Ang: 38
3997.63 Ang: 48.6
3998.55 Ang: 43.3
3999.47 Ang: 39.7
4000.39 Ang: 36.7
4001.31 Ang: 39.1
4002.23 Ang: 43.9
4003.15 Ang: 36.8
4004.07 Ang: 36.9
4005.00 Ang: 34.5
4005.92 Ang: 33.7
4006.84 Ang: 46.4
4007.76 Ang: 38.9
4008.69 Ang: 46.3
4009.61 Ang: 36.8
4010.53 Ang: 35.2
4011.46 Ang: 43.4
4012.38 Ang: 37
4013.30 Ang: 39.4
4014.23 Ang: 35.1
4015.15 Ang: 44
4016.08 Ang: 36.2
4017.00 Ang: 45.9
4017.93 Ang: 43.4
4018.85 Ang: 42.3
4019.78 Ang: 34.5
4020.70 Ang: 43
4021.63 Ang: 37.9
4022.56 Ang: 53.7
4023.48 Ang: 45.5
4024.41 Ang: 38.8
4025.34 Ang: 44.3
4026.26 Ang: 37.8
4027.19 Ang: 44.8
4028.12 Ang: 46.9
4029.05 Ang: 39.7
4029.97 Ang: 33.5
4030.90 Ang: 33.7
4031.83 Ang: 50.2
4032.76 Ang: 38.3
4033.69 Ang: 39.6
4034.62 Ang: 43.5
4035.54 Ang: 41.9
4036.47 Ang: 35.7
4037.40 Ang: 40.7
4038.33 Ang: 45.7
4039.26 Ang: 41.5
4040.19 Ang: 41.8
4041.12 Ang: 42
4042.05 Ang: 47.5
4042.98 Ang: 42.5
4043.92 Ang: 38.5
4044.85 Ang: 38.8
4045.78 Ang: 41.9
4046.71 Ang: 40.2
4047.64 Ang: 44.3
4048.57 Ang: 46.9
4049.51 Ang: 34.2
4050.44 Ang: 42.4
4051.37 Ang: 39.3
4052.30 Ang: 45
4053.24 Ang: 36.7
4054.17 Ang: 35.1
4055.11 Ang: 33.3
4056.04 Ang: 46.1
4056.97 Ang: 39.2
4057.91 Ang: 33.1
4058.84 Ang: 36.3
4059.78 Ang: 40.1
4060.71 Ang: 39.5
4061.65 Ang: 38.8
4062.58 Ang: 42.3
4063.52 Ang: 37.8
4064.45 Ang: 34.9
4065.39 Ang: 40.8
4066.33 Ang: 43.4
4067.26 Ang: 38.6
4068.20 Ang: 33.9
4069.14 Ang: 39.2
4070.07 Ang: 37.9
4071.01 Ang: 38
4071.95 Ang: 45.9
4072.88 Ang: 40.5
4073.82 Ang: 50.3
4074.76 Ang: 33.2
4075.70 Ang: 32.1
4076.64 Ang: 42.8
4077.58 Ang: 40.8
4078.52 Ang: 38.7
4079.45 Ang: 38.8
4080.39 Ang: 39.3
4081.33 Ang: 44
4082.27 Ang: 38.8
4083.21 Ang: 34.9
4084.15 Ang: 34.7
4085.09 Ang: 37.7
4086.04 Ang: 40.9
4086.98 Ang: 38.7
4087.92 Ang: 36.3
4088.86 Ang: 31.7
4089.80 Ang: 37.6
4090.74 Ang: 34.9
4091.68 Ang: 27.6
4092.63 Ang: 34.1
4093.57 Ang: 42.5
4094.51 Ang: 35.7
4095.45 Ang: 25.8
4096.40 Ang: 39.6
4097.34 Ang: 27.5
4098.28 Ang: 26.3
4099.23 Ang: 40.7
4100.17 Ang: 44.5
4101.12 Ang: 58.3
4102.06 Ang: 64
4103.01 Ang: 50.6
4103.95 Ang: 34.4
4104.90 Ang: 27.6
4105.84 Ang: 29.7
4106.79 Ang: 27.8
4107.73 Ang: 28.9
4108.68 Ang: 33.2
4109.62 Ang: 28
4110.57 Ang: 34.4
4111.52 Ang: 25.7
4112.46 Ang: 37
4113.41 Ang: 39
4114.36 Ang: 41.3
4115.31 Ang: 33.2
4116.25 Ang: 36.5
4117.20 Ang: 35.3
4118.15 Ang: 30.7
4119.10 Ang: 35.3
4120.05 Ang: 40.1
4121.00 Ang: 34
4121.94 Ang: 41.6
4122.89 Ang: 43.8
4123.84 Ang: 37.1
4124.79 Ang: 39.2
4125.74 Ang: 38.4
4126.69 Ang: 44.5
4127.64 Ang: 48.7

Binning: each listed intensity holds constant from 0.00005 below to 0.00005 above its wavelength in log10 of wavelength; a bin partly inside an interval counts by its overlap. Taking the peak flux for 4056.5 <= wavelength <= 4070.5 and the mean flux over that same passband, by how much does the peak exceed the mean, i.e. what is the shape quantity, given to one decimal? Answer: 5.0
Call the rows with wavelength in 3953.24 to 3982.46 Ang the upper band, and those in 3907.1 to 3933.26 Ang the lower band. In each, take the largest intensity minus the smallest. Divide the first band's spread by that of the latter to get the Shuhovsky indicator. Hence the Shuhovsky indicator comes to 0.7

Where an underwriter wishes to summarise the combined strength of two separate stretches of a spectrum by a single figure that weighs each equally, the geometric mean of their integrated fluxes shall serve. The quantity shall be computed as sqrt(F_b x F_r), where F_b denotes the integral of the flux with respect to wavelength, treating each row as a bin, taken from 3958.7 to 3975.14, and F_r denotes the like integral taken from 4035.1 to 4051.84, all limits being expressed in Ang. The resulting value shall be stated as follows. 595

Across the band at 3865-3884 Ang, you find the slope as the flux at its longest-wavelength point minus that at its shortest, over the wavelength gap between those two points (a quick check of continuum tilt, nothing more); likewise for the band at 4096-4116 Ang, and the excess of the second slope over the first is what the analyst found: -0.7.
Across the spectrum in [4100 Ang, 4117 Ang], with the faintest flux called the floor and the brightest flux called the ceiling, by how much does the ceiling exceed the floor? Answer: 38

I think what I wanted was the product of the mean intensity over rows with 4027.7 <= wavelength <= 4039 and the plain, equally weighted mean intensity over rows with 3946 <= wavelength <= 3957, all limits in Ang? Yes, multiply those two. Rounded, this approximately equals 1584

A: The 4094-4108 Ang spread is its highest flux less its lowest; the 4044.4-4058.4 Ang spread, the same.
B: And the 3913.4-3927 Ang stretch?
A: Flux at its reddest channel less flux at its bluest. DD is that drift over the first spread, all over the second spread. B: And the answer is -0.02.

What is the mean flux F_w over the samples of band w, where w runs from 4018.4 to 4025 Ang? 42.2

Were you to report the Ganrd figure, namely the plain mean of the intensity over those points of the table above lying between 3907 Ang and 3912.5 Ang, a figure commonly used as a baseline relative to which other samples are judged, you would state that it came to 42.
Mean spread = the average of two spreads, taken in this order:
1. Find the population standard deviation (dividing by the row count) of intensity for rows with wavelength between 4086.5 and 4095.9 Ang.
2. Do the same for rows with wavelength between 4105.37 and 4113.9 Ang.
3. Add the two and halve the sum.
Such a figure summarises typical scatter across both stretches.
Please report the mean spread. 4.5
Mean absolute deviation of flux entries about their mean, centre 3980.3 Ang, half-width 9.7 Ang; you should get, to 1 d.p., 3.7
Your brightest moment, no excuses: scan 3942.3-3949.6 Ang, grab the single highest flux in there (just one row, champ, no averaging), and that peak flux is 42.1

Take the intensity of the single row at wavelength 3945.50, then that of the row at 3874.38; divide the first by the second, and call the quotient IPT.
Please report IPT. 1.01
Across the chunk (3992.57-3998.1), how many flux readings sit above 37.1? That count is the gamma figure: 5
